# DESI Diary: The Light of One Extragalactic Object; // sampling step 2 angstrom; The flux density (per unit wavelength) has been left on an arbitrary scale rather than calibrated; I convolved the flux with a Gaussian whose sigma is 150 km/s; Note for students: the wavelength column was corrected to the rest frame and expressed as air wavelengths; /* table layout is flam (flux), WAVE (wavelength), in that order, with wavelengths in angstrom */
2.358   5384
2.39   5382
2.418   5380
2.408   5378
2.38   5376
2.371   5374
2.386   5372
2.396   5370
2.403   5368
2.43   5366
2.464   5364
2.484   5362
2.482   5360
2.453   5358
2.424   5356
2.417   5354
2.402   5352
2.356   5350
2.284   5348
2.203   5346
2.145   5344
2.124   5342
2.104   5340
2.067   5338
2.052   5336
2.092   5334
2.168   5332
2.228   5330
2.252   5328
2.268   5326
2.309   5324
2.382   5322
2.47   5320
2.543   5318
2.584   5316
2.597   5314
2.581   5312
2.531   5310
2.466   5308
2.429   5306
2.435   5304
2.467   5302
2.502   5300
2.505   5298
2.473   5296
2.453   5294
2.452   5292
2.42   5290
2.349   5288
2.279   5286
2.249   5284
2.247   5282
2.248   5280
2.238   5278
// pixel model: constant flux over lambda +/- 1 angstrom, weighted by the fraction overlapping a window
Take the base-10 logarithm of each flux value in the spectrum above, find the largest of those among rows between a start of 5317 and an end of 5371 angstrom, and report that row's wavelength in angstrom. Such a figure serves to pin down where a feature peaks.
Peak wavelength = 5318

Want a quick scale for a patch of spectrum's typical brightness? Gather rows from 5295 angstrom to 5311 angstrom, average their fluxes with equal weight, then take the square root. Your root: 1.57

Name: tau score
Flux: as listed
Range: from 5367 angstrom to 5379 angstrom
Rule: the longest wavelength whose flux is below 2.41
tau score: 5378 angstrom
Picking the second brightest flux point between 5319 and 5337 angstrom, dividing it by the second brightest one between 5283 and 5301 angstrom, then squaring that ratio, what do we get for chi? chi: 0.91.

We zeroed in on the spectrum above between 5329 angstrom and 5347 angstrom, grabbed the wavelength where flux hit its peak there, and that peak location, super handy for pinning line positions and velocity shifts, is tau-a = 5330 angstrom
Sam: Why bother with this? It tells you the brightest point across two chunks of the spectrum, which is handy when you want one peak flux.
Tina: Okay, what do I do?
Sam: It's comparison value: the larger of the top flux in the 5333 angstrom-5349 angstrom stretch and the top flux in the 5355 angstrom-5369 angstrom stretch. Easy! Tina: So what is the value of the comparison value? 2.48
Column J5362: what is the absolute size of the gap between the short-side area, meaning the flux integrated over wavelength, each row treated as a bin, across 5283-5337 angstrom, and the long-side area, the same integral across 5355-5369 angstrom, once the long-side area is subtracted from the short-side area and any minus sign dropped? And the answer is 95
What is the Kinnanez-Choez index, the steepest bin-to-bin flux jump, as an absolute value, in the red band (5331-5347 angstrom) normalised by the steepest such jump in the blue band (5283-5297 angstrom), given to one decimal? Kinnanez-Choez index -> 1.1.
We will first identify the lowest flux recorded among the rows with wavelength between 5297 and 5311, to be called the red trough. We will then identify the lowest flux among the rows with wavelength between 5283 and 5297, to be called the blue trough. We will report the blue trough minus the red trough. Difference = -0.18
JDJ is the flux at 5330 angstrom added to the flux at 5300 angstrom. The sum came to 4.73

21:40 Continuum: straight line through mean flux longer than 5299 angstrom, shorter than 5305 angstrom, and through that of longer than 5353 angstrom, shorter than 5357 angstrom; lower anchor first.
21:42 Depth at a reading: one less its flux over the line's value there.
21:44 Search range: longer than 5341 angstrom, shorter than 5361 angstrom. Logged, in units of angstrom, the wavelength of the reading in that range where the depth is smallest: 5360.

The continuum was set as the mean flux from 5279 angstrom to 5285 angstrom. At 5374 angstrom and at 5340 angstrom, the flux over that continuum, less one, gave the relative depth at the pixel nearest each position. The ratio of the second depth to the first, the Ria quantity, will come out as -1.2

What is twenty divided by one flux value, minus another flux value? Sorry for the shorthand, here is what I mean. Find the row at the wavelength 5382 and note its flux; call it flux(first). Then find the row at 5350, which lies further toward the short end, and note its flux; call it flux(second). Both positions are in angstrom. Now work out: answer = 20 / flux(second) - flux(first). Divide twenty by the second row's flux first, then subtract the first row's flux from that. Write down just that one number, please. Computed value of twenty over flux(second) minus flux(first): 6.1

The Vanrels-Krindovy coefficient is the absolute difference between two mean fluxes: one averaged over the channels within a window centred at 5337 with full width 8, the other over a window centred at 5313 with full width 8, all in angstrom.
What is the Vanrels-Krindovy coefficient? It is 0.49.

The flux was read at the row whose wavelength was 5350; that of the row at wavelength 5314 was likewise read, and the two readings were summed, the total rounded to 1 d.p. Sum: 5.0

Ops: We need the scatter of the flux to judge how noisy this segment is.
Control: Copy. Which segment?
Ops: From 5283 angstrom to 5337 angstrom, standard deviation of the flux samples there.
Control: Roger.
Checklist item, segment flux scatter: 0.15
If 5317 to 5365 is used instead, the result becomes 0.15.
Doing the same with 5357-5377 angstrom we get 0.04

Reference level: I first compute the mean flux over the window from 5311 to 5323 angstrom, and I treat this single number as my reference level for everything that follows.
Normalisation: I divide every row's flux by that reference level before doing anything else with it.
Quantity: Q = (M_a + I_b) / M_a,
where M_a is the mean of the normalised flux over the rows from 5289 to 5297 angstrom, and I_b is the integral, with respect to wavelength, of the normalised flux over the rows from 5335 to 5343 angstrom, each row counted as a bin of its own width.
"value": 7.8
